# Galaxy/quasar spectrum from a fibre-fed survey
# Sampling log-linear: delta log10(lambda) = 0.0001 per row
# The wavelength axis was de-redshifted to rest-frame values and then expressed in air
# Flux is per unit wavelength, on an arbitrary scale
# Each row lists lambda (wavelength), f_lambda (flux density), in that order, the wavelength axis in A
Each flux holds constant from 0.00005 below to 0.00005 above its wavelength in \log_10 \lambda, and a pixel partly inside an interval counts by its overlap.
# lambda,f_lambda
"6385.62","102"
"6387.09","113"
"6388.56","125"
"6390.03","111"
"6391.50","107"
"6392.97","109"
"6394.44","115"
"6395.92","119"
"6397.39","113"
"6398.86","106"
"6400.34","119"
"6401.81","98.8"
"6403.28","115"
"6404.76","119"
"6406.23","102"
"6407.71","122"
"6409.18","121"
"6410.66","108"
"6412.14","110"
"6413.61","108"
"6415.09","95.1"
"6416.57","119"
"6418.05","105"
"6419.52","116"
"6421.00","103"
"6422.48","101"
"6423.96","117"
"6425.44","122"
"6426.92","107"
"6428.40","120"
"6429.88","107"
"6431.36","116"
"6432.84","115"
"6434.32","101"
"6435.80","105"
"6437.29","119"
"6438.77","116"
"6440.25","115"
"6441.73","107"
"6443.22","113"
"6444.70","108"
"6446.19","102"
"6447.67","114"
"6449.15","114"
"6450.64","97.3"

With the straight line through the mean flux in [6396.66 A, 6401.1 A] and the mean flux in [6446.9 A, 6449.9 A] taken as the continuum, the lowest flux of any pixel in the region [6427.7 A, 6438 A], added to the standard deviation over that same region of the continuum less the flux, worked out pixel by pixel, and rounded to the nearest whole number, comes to 108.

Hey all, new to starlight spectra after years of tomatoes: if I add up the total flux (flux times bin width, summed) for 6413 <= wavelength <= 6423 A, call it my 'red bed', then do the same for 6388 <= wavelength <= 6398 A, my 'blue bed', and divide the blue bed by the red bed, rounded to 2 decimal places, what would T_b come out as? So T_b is 1.07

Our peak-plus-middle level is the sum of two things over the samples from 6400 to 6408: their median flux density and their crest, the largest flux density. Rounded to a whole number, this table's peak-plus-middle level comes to 239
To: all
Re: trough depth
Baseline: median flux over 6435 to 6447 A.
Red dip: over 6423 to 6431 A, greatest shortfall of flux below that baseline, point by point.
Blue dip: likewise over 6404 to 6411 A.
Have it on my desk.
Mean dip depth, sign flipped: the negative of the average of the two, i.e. -6.0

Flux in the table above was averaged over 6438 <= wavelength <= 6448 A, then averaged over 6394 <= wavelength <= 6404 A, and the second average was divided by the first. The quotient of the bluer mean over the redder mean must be 1.014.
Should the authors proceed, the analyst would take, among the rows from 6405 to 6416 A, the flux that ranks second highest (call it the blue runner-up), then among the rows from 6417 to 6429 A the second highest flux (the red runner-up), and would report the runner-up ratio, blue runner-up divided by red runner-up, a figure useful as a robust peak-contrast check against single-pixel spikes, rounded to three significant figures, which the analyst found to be 1.01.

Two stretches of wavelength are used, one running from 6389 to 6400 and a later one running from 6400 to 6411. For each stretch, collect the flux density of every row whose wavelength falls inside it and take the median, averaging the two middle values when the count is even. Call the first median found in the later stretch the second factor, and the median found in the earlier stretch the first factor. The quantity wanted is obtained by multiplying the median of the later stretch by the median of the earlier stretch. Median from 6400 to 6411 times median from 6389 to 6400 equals 12987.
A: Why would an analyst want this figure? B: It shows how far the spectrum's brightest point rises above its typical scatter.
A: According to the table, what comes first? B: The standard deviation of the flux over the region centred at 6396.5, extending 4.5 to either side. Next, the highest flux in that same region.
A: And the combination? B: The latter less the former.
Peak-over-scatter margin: 114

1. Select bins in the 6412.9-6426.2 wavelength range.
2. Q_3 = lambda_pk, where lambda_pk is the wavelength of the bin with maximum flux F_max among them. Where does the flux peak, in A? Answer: 6425.44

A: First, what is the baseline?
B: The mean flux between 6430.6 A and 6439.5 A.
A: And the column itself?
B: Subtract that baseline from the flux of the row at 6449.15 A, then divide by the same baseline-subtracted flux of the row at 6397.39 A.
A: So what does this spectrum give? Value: 2.0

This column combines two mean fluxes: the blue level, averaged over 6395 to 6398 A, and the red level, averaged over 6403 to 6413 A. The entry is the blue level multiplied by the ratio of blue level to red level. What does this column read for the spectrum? 118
